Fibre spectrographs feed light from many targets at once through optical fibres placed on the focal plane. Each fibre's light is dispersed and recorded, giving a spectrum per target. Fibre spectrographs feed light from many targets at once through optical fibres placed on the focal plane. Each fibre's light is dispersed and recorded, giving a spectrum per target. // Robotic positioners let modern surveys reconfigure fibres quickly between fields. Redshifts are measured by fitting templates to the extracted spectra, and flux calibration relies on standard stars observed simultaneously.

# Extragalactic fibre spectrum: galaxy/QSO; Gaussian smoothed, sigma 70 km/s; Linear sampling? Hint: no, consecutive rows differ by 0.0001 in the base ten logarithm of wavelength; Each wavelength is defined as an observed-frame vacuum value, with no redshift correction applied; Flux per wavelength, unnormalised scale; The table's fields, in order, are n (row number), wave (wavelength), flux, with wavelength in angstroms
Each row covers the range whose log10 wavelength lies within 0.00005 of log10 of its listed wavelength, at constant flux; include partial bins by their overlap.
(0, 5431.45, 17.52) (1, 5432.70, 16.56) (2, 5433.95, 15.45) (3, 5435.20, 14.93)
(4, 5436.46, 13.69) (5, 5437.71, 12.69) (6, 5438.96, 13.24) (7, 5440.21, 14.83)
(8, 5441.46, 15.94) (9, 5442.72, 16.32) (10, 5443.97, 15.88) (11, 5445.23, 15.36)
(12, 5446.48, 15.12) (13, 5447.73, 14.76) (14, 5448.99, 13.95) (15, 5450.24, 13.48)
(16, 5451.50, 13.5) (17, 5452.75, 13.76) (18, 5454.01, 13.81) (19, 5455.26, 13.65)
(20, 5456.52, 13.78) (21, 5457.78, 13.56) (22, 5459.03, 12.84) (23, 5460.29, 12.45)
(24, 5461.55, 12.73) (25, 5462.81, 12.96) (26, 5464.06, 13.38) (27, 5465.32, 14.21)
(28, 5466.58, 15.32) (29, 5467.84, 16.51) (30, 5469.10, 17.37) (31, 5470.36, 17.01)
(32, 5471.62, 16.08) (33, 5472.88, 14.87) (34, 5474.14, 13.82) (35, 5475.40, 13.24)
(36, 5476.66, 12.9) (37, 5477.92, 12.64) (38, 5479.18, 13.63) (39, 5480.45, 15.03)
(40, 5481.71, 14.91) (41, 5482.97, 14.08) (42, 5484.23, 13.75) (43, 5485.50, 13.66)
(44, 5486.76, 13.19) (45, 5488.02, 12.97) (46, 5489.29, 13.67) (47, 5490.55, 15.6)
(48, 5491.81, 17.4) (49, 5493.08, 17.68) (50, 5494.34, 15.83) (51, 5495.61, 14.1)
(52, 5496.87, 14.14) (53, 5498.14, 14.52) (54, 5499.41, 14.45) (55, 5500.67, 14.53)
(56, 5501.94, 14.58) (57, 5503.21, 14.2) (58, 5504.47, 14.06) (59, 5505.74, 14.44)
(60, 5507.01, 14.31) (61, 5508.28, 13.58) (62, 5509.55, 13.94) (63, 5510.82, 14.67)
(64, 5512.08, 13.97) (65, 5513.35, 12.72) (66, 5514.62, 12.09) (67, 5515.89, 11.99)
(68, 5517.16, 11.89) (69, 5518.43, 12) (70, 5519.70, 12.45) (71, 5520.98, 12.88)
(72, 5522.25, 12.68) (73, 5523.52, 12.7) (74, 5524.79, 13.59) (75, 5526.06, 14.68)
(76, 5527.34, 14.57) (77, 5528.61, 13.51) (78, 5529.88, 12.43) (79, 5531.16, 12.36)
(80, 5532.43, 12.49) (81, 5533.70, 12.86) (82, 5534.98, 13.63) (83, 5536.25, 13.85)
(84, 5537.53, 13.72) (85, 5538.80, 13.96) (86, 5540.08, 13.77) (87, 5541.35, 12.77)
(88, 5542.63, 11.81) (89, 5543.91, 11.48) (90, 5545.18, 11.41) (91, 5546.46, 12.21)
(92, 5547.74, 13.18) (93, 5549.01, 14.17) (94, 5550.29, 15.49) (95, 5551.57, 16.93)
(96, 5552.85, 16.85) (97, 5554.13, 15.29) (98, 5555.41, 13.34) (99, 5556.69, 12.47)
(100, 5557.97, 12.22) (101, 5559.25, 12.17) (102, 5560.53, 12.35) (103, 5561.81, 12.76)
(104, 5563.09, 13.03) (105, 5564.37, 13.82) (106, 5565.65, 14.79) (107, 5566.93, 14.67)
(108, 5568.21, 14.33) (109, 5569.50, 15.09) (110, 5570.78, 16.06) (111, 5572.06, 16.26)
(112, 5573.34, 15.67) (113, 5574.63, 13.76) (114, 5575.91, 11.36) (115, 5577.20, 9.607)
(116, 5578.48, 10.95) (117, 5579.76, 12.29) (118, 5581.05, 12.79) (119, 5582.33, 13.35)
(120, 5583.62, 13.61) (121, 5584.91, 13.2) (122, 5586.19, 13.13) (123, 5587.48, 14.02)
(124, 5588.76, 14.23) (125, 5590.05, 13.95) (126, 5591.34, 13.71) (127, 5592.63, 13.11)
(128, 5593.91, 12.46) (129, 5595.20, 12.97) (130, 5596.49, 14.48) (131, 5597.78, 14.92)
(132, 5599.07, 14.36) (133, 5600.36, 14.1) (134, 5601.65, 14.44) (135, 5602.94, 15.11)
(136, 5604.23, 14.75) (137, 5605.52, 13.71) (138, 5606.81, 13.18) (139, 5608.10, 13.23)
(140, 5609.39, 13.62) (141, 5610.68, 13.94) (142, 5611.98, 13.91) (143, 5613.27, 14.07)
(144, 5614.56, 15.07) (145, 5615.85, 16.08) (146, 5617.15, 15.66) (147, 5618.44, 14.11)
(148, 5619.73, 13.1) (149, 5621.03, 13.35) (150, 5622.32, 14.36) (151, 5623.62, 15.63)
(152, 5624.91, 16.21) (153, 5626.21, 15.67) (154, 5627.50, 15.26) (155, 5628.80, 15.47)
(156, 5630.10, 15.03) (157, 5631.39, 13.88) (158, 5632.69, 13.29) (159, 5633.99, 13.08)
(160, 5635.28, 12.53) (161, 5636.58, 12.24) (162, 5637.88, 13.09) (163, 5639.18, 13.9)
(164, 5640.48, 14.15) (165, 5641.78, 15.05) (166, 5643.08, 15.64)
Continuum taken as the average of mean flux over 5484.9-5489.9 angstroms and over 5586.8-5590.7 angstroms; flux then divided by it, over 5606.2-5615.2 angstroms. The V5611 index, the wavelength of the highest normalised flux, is 5614.56 angstroms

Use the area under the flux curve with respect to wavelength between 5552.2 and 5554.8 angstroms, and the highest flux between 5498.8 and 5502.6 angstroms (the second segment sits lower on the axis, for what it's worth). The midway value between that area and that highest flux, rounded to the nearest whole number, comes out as 28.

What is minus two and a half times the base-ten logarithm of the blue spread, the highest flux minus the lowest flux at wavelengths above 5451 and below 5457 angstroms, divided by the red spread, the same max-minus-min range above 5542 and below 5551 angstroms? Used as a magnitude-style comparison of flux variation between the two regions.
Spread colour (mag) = 2.8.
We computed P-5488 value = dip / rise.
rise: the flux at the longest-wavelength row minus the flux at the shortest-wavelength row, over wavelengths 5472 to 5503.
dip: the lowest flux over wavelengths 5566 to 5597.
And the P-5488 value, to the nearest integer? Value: -33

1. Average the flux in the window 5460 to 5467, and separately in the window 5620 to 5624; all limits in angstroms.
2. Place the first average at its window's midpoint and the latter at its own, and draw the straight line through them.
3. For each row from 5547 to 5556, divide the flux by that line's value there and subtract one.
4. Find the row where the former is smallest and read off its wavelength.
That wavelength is 5547.74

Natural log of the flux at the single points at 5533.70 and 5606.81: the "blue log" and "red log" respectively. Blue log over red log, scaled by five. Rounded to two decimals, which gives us 4.95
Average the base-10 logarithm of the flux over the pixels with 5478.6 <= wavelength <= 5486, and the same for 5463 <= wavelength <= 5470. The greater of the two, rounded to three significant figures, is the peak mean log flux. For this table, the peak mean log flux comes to 1.18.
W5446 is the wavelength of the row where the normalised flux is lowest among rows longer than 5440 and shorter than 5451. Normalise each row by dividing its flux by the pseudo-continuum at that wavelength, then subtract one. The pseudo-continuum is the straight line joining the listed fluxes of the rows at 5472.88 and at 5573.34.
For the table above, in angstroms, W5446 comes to 5450.24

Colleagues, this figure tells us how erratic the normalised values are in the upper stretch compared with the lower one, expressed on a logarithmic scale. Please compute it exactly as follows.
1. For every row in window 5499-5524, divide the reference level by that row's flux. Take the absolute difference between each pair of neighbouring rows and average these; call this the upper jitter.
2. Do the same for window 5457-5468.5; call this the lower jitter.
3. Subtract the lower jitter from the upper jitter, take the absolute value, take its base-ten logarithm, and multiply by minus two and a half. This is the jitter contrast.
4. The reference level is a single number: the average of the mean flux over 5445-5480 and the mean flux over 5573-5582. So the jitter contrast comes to 4.4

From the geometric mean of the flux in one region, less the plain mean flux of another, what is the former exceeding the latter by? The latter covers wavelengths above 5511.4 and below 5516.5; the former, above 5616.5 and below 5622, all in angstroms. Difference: 1.3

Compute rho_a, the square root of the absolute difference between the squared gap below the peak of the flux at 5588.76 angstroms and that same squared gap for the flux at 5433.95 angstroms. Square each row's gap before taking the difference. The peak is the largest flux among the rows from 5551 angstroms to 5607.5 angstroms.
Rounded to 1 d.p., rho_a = 2.3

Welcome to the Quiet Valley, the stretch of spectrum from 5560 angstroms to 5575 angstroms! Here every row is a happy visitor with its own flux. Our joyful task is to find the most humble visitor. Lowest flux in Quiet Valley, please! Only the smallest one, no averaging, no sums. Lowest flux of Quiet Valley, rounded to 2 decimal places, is 12.35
